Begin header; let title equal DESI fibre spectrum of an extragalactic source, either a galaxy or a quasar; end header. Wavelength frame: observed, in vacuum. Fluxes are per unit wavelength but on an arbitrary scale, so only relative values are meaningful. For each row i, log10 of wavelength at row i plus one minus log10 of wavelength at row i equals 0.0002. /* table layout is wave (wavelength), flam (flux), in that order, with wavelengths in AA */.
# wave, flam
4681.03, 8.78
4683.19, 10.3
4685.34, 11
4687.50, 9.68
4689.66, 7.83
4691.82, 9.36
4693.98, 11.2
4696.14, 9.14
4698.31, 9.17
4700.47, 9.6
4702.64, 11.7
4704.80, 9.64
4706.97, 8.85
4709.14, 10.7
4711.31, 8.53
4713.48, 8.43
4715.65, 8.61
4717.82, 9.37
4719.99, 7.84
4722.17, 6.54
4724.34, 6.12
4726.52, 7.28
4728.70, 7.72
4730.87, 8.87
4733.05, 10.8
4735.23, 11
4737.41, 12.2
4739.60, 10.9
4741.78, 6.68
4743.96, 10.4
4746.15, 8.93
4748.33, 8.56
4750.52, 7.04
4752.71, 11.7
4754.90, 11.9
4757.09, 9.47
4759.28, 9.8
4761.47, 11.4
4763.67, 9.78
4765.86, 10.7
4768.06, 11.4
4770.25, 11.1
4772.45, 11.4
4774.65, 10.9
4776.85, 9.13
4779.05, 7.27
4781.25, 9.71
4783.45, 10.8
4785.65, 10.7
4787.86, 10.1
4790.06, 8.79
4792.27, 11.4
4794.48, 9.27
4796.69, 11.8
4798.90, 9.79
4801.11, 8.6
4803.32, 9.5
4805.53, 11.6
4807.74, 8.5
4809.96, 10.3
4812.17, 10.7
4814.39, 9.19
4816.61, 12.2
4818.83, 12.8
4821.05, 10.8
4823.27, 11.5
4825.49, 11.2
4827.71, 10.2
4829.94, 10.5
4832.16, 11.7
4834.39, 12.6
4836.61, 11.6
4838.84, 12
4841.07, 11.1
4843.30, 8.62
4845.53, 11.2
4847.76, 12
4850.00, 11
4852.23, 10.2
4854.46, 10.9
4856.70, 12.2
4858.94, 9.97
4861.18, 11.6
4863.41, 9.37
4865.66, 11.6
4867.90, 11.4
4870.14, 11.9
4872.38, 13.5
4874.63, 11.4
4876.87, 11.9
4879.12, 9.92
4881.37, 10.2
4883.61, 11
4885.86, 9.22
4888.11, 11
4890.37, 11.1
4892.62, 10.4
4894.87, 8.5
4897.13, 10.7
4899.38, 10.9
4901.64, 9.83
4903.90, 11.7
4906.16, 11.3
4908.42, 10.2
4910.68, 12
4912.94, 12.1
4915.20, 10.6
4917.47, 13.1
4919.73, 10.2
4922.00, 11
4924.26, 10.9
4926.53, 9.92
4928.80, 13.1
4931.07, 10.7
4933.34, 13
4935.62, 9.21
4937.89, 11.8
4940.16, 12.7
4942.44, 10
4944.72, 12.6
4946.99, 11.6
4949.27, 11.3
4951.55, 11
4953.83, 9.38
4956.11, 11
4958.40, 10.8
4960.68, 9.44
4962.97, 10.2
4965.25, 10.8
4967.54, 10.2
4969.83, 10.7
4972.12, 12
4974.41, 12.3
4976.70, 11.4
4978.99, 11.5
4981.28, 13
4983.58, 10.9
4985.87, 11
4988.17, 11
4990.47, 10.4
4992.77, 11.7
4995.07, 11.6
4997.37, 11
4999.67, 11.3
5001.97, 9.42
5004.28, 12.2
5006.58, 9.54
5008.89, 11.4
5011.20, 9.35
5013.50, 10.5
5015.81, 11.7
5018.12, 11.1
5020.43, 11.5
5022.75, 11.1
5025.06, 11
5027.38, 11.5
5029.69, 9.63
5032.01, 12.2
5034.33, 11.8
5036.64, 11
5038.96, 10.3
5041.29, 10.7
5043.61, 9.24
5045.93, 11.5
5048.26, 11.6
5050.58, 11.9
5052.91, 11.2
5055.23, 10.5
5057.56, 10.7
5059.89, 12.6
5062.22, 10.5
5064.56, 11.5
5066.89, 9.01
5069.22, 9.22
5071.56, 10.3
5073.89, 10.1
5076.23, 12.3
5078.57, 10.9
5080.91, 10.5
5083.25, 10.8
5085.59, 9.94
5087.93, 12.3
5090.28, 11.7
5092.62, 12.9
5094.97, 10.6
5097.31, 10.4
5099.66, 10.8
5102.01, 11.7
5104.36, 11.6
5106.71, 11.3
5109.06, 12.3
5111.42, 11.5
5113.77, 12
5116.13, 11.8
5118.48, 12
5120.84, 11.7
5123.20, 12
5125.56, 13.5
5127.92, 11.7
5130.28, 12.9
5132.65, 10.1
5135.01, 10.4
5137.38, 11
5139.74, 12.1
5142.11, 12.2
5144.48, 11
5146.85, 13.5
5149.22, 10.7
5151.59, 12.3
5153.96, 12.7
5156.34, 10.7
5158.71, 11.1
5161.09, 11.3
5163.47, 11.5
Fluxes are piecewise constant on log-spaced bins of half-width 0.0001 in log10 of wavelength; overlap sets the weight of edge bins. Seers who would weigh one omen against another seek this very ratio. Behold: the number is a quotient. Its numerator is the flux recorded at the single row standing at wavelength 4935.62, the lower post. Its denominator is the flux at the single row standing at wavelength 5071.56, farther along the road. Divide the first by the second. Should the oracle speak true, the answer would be 0.89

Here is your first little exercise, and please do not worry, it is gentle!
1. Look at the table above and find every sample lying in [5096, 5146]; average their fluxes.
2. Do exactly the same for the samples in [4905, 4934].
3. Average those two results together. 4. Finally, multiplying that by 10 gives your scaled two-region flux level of 115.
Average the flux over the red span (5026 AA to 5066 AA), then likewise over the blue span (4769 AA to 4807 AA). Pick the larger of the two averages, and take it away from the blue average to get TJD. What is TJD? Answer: -1.0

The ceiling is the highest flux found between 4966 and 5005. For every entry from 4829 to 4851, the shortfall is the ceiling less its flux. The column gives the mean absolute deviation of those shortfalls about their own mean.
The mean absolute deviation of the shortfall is 0.75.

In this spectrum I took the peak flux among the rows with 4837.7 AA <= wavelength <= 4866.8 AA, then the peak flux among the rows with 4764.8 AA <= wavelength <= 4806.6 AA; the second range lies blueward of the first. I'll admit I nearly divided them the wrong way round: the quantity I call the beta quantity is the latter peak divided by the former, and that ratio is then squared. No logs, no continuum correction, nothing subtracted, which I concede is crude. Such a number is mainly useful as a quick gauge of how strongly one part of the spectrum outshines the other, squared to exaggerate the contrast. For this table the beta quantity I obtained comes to 0.94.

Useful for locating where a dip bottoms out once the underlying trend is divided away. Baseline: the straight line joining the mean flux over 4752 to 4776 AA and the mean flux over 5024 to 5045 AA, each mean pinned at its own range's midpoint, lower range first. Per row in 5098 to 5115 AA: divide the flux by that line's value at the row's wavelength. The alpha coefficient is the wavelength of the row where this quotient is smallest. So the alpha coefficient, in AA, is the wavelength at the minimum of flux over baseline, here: 5099.66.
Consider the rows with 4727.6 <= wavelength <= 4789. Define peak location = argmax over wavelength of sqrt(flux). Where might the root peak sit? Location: 4737.41 AA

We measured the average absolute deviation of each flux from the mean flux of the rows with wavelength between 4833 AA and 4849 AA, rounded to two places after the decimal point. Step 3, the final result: 0.85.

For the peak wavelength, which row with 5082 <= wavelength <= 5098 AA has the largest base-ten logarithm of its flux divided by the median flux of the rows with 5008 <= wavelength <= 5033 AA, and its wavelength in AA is 5092.62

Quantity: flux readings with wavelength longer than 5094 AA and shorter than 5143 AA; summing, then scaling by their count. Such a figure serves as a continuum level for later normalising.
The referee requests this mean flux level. 11.6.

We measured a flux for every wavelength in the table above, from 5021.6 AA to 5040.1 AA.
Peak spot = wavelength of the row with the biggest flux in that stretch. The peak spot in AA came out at 5032.01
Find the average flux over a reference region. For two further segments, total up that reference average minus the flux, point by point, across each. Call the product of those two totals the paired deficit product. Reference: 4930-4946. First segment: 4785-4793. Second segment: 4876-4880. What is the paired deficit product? 5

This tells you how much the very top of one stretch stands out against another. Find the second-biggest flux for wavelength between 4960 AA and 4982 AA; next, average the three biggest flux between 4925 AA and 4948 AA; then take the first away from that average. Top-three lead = 0.6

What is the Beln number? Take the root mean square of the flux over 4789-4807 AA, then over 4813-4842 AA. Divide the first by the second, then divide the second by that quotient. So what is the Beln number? 12.7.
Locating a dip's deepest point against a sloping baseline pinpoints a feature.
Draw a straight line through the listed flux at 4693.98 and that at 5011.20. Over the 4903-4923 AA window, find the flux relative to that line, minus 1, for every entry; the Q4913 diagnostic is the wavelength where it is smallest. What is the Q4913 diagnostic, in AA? 4908.42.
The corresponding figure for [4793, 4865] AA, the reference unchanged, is 4807.74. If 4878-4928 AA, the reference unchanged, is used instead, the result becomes 4894.87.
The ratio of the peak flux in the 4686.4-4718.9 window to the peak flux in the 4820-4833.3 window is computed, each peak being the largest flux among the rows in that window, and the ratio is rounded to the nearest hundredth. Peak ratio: 1.00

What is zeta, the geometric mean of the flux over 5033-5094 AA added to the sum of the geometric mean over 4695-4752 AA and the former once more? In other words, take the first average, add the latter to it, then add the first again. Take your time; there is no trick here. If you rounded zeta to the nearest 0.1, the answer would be 30.7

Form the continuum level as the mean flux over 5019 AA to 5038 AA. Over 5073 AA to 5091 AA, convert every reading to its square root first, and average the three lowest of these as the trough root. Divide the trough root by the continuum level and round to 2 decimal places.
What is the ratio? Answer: 0.28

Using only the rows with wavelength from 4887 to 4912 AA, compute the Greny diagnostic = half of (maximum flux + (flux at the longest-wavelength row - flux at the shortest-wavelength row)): 6.5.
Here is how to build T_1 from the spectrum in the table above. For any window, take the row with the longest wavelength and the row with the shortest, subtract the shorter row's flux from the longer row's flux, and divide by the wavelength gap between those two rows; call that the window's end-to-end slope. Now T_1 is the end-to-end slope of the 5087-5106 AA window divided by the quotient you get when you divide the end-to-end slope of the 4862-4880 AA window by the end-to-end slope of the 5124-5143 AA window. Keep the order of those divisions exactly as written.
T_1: 0.10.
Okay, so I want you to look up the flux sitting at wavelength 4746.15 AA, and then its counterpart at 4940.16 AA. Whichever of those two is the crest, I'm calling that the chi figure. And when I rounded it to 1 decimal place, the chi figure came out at 12.7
